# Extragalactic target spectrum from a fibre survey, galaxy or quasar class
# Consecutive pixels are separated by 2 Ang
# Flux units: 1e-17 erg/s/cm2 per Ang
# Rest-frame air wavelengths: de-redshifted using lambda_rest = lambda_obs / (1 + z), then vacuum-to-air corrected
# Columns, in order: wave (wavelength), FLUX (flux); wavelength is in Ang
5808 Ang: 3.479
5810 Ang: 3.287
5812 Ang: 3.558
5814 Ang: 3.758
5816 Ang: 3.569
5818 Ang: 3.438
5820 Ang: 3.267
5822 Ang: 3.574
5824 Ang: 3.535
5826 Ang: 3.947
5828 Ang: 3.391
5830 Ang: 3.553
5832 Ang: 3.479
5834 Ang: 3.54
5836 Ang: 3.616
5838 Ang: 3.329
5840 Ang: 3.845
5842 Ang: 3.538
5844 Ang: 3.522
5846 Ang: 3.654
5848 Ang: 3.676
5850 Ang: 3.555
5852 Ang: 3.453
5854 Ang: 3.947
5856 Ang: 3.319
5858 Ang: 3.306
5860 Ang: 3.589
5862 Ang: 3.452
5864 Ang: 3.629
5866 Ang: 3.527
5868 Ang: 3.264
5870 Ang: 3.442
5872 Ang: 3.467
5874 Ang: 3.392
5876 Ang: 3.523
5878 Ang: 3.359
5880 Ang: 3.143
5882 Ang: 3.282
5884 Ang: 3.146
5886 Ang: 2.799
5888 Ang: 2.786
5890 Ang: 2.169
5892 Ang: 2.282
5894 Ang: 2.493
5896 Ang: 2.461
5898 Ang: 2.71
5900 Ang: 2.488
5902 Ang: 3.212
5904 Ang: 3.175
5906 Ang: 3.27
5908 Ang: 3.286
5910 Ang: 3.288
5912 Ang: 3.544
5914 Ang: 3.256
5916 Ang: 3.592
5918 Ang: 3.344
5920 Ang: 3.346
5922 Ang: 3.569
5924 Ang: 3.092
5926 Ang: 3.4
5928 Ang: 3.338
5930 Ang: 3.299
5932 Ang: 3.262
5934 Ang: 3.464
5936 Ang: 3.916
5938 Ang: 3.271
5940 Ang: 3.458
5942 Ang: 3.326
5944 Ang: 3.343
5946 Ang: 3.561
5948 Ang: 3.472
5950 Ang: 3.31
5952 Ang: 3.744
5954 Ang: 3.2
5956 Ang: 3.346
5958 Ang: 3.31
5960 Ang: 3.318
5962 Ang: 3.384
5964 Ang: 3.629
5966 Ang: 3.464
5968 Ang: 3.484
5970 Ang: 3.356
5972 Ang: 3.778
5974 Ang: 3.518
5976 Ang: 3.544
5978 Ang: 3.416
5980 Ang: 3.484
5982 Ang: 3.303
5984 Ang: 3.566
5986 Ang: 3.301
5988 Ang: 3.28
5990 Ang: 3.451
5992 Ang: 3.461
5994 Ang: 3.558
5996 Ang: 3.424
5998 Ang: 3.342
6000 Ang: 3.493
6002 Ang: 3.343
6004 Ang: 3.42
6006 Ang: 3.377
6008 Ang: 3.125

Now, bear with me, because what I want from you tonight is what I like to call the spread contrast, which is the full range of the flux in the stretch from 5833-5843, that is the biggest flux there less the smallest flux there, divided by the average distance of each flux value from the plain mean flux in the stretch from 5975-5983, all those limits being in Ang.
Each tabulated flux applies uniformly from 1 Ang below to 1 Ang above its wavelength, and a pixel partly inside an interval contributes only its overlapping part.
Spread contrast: 6.7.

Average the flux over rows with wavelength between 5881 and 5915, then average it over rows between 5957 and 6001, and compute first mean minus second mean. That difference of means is -0.528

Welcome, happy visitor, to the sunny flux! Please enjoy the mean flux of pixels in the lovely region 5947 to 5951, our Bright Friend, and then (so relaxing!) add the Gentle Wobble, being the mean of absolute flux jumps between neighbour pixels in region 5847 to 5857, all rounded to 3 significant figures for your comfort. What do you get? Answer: 3.73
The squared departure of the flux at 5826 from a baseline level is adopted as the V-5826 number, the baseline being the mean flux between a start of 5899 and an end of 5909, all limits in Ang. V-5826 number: 0.7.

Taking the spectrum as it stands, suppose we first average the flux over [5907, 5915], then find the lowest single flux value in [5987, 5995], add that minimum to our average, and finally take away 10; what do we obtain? -3.38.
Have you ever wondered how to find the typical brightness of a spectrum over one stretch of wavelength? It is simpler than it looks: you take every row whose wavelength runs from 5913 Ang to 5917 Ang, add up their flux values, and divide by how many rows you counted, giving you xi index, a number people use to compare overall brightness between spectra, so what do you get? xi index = 3.42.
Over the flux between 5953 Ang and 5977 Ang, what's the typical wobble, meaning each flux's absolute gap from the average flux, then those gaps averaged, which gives 0.125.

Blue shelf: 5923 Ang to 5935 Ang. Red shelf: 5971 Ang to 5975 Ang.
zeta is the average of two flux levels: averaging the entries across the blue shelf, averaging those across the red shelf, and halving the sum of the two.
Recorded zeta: 3.48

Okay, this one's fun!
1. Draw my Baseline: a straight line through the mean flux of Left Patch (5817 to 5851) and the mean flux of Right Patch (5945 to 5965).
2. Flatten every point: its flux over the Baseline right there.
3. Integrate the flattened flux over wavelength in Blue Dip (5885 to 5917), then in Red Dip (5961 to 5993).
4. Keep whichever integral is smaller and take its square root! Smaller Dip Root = 5.18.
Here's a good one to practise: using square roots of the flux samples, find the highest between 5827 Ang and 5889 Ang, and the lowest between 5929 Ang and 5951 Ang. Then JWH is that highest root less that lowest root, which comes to 0.18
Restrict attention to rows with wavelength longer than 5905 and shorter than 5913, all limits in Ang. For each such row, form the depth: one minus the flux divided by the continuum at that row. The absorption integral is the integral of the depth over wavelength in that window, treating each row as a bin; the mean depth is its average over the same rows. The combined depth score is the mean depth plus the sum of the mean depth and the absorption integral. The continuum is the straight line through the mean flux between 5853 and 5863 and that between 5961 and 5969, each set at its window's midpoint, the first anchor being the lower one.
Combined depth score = 0.46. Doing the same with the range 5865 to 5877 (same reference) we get 0.33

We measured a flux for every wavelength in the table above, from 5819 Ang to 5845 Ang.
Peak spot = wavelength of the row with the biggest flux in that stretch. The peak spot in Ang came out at 5826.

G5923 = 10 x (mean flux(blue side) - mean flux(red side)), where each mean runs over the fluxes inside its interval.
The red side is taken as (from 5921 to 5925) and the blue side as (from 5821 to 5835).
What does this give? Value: 2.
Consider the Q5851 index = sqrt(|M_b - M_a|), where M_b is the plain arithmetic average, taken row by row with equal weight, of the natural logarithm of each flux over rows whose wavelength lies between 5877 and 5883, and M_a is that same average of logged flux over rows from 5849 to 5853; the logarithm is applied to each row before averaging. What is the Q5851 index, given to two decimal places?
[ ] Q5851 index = 0.27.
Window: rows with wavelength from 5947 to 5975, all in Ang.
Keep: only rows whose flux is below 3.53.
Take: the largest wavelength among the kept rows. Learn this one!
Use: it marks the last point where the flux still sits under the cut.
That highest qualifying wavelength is 5974 Ang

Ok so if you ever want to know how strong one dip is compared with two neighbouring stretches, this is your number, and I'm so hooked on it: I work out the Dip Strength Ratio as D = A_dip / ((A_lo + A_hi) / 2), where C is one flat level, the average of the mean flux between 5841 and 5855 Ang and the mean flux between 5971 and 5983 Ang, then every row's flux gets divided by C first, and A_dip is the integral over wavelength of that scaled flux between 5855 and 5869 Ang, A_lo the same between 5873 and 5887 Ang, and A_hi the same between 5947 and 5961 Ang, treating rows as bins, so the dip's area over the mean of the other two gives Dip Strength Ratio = 1.04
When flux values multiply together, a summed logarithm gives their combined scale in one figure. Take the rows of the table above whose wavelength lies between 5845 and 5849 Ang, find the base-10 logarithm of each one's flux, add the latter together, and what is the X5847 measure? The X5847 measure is 1.13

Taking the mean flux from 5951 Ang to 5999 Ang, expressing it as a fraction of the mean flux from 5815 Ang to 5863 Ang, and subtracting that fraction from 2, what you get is 1.03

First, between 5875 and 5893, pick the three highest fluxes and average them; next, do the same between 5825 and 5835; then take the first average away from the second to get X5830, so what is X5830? 0.29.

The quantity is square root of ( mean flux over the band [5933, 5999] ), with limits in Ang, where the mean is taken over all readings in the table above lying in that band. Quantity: 1.86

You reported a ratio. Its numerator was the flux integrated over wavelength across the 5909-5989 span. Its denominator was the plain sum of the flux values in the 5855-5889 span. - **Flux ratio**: 4.9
